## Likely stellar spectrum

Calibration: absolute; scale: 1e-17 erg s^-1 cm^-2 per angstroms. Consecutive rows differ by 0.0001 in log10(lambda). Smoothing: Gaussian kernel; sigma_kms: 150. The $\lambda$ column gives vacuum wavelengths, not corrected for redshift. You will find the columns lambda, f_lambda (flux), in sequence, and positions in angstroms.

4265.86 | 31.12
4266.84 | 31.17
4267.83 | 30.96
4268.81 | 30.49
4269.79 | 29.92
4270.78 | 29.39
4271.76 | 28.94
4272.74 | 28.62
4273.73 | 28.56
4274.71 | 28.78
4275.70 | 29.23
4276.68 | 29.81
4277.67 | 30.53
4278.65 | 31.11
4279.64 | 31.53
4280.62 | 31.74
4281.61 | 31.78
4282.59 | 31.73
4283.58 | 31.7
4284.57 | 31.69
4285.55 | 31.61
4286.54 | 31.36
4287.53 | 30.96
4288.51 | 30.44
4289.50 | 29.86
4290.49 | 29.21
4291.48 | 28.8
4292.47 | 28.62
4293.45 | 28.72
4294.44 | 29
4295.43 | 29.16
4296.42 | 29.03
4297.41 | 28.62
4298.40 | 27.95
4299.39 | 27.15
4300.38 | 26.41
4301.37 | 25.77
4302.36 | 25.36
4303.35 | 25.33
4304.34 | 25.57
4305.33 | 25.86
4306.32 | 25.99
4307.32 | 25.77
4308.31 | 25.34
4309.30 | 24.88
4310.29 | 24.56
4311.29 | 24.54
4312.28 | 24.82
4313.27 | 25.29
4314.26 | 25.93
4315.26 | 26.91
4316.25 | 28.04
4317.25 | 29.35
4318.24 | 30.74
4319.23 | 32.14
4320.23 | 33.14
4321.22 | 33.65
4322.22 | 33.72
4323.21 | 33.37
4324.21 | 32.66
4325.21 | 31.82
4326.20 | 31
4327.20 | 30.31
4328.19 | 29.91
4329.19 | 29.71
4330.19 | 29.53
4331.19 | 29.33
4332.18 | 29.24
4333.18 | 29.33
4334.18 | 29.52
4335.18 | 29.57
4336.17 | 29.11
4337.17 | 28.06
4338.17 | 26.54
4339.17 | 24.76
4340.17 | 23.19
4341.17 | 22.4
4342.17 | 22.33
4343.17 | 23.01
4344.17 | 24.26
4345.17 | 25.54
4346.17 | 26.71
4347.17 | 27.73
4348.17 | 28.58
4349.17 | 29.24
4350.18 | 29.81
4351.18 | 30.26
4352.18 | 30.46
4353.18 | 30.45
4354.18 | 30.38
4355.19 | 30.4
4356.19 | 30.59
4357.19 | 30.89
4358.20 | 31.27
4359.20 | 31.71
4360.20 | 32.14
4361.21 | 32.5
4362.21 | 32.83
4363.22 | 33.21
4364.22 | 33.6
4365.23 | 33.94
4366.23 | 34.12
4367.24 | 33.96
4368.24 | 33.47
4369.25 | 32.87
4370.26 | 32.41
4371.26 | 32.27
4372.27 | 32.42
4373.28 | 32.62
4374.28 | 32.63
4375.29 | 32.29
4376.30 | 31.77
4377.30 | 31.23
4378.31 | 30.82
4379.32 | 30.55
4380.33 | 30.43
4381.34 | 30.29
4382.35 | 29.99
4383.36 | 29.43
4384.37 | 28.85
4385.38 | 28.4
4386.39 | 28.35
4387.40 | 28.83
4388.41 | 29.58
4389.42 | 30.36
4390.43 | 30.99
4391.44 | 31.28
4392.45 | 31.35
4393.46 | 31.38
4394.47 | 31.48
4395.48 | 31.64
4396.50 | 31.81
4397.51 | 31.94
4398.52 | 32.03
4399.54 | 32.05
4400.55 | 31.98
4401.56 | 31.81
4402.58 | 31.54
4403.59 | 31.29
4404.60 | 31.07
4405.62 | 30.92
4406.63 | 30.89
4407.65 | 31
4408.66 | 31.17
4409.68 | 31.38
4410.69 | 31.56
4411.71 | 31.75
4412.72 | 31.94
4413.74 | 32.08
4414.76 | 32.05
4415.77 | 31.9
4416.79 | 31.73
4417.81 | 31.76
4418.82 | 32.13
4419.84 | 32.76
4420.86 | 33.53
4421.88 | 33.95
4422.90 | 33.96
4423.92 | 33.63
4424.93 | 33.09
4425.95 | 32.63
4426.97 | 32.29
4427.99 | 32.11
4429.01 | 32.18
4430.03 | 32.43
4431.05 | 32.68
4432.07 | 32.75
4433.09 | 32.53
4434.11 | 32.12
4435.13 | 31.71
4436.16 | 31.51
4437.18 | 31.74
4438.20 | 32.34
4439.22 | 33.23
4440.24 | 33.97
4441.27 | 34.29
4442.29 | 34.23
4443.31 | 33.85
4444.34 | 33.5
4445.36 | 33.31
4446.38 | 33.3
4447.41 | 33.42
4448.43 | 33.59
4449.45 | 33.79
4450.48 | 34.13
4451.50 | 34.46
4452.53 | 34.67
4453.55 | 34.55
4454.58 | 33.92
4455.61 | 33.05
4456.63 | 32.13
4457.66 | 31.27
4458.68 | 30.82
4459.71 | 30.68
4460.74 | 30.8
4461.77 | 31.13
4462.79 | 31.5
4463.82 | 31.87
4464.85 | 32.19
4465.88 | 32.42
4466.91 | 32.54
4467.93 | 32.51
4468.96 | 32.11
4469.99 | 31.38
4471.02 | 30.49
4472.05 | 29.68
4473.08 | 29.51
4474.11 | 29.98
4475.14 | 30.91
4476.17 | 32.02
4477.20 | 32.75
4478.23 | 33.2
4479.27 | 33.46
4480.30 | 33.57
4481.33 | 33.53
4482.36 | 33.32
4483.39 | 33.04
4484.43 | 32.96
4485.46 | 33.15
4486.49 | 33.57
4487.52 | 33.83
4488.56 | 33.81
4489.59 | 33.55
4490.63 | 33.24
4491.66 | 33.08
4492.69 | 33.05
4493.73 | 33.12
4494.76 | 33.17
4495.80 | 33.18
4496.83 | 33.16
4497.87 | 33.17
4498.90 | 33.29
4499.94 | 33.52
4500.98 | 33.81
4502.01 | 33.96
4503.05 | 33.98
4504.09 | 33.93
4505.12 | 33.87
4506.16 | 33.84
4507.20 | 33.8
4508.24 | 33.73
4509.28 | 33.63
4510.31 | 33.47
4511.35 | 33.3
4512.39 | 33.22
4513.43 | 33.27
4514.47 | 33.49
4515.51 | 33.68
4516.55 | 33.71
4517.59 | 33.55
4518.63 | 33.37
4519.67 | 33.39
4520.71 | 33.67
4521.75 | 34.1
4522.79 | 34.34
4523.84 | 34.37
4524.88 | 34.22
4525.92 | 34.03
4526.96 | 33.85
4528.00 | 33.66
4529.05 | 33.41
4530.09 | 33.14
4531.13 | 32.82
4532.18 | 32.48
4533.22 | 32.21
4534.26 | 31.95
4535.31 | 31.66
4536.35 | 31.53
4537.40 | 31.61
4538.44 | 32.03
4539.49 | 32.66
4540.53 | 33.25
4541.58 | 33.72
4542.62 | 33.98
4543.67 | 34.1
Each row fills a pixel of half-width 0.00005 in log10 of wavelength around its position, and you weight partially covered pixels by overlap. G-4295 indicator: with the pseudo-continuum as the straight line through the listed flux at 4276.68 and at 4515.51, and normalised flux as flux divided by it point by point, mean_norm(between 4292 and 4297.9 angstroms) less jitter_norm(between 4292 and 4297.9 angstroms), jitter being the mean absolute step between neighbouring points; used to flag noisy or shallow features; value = 0.95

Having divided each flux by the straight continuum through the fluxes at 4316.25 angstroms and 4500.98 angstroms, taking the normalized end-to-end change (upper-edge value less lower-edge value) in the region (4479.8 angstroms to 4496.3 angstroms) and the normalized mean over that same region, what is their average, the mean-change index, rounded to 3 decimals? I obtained 0.486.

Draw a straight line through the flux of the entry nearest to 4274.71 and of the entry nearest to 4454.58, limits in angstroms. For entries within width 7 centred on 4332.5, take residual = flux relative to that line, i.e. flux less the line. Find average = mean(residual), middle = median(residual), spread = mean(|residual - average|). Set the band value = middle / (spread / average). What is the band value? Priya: 7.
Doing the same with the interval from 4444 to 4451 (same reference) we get 0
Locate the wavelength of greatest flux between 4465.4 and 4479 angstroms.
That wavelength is 4478.23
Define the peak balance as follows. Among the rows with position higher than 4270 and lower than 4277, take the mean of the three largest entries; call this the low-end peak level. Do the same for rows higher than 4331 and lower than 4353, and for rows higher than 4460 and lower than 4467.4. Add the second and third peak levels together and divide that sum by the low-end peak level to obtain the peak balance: 2.12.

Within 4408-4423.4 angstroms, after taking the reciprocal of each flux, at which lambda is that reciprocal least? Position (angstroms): 4422.90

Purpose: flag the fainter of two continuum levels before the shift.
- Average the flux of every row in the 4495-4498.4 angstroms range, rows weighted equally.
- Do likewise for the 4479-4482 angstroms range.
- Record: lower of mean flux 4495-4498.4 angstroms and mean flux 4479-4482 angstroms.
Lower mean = 33.2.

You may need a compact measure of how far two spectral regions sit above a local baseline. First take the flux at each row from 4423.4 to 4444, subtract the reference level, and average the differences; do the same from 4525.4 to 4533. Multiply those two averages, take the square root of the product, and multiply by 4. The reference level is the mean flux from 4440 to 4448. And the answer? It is 2.5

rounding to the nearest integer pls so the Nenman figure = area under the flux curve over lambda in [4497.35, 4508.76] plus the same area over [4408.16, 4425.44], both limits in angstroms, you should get 944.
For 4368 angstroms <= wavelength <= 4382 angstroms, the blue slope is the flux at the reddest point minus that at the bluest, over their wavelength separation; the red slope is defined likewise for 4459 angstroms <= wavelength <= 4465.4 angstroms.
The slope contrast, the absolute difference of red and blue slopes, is 0.5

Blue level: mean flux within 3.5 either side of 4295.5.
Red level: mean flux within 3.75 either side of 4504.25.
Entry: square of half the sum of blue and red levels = 980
